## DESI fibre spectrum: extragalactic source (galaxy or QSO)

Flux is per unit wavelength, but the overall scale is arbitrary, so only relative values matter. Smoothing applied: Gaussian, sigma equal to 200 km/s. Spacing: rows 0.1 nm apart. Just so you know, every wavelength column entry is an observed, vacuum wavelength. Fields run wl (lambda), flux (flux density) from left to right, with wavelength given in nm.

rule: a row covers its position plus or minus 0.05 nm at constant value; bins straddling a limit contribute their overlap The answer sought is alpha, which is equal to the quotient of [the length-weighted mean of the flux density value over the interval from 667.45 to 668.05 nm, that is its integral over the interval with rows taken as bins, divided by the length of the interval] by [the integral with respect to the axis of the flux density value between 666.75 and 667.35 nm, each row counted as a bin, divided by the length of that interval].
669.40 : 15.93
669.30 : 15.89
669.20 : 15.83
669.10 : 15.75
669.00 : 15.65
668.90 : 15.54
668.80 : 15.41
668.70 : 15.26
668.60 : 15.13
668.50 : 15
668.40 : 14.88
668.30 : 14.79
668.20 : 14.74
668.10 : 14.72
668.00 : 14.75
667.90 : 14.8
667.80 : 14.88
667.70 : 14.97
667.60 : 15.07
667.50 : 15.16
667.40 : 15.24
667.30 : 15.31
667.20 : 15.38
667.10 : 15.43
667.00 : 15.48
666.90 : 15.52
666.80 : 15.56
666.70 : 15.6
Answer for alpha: 0.97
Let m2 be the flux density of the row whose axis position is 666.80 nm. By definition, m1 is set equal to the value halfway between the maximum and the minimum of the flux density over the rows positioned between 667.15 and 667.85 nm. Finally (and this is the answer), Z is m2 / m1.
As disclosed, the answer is 1.03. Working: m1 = 15.1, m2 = 15.56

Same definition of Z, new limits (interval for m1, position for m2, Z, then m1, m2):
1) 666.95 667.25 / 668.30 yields 0.96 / 15.4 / 14.79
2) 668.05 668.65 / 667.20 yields 1.03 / 14.9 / 15.38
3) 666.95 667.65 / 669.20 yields 1.04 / 15.3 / 15.83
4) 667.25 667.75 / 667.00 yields 1.02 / 15.1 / 15.48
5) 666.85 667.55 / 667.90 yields 0.96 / 15.3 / 14.8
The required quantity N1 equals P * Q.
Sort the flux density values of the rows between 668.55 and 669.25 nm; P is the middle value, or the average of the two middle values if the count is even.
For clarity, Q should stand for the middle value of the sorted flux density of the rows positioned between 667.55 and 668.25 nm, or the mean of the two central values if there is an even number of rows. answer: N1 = 230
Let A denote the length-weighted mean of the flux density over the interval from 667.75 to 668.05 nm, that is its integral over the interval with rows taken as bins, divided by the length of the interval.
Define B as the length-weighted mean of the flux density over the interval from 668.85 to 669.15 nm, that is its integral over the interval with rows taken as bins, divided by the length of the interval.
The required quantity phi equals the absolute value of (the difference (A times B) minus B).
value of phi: 216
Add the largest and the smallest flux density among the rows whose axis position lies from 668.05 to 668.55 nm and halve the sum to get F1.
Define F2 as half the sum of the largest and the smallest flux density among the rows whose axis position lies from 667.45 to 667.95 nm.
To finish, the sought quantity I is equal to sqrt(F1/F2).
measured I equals 1.00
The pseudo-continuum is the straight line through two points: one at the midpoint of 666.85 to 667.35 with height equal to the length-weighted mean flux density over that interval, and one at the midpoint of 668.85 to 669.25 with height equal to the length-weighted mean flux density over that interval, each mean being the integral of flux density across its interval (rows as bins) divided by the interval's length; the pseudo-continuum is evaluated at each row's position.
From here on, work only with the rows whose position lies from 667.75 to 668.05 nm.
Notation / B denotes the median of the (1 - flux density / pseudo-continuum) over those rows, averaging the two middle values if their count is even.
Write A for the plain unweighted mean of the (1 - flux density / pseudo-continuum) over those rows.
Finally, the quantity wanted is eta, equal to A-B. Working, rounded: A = 0.047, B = 0.047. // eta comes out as -0.0006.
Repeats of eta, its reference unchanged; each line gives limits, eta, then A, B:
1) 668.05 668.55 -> -0.0023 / 0.049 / 0.051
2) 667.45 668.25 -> -0.0030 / 0.041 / 0.044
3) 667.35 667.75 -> 0.0003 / 0.024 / 0.024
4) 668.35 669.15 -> 0.0005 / 0.021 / 0.020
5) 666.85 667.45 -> 0.0007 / 0.002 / 0.002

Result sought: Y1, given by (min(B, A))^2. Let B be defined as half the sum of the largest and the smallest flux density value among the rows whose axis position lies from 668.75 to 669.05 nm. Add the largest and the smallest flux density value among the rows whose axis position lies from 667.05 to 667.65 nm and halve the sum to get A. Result 233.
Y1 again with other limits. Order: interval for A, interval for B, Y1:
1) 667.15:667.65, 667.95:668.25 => 217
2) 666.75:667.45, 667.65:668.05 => 221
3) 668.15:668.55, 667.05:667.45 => 221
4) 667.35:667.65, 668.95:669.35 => 230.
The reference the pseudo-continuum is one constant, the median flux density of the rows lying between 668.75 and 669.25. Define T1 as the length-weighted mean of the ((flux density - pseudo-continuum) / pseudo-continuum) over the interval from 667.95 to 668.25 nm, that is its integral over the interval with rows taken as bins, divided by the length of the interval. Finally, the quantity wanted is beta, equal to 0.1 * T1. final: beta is -0.006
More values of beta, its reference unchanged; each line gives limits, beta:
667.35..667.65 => -0.003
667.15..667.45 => -0.002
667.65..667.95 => -0.005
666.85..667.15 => -0.001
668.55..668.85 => -0.002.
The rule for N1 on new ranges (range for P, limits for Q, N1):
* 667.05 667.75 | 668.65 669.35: 239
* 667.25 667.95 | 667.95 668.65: 223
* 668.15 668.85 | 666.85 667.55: 231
